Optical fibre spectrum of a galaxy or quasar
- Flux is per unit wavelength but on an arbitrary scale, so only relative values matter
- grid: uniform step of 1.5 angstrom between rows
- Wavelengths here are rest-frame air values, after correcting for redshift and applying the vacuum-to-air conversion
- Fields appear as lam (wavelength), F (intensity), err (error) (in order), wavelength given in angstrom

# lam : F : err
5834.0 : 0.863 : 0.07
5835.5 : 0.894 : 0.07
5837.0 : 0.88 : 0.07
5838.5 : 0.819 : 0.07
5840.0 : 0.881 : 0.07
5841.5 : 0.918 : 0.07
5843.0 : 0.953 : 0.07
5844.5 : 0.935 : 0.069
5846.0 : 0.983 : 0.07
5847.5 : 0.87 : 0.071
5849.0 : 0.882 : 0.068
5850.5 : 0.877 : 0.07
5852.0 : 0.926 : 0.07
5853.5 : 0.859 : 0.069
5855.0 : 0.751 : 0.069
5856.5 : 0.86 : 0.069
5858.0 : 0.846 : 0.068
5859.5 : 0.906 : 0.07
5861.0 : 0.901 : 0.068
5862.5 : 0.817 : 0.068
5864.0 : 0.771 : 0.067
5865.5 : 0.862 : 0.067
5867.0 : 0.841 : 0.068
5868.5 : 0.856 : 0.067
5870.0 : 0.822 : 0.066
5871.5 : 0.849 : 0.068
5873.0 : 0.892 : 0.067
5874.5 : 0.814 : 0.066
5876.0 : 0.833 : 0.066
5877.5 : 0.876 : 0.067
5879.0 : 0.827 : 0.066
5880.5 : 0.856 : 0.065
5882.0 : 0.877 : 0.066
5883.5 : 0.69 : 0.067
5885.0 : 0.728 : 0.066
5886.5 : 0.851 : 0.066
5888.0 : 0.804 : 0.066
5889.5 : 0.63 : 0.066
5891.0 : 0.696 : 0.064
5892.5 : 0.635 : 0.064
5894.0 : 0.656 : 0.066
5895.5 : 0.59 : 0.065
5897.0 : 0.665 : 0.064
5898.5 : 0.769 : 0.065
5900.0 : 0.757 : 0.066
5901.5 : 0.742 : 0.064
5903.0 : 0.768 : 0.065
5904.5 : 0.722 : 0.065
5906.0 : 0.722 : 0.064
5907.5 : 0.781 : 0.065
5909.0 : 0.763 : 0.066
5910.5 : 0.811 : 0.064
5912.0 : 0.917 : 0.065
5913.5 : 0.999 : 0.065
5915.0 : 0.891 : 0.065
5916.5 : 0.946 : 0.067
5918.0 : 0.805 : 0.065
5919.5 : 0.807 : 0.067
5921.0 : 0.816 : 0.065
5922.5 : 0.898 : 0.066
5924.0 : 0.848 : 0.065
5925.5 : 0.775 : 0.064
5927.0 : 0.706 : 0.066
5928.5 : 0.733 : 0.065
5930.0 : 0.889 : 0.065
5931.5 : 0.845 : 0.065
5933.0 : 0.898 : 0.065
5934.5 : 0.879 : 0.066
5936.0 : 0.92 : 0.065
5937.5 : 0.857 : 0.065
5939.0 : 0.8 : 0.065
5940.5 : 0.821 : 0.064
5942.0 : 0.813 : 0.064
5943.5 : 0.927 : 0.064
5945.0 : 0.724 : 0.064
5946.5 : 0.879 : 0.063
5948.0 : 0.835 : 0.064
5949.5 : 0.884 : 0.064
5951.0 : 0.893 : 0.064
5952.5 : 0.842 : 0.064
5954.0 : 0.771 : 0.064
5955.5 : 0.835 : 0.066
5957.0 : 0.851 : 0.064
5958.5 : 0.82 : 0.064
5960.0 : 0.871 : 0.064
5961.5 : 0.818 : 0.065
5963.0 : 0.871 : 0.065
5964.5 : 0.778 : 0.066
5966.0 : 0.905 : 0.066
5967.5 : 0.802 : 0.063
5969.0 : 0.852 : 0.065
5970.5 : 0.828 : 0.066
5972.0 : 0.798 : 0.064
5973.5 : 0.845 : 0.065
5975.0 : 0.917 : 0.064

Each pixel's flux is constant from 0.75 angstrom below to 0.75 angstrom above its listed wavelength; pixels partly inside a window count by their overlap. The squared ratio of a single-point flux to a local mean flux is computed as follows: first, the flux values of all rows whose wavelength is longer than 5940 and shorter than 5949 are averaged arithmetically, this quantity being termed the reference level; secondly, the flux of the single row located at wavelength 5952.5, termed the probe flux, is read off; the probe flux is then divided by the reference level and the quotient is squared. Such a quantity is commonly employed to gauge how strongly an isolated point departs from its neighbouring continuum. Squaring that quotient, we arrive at 1.02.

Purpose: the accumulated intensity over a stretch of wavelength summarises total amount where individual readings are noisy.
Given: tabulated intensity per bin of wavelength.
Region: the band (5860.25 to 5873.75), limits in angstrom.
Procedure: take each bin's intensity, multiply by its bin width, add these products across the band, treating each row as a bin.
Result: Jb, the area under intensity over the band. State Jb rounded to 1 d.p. 11.4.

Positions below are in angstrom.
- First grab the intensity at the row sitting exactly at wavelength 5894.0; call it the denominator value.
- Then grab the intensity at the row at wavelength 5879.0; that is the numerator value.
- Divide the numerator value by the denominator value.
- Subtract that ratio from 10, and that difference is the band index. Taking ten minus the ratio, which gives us 8.74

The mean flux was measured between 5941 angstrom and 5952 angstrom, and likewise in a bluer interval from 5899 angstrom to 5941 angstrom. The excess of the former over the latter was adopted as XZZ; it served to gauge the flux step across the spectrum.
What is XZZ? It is 0.025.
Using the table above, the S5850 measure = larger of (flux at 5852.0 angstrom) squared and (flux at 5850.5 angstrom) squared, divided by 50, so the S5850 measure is 0.0171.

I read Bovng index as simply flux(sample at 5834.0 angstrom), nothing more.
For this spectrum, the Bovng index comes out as 0.863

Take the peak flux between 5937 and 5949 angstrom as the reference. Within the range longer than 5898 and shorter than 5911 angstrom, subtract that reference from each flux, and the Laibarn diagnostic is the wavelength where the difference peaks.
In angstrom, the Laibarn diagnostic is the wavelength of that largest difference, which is 5910.5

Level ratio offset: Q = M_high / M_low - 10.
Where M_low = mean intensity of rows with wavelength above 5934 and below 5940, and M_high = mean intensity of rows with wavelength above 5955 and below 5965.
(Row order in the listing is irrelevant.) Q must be -9.03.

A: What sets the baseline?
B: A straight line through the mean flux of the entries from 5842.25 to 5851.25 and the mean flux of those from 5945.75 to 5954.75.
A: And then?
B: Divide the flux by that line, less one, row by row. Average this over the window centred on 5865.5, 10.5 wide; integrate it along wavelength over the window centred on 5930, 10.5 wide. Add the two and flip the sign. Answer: 0.6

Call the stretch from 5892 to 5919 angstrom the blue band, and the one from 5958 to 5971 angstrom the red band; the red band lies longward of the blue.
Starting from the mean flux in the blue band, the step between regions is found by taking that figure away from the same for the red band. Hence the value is 0.06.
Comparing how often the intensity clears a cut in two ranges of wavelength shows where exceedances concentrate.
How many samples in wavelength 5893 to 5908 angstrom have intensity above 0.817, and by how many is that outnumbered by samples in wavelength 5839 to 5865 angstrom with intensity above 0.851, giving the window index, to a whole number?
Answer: 13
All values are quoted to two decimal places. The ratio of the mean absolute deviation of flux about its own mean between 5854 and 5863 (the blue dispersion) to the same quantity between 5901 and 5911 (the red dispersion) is 1.65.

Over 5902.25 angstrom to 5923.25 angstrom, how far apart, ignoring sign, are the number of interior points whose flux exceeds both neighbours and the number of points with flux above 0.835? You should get 2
